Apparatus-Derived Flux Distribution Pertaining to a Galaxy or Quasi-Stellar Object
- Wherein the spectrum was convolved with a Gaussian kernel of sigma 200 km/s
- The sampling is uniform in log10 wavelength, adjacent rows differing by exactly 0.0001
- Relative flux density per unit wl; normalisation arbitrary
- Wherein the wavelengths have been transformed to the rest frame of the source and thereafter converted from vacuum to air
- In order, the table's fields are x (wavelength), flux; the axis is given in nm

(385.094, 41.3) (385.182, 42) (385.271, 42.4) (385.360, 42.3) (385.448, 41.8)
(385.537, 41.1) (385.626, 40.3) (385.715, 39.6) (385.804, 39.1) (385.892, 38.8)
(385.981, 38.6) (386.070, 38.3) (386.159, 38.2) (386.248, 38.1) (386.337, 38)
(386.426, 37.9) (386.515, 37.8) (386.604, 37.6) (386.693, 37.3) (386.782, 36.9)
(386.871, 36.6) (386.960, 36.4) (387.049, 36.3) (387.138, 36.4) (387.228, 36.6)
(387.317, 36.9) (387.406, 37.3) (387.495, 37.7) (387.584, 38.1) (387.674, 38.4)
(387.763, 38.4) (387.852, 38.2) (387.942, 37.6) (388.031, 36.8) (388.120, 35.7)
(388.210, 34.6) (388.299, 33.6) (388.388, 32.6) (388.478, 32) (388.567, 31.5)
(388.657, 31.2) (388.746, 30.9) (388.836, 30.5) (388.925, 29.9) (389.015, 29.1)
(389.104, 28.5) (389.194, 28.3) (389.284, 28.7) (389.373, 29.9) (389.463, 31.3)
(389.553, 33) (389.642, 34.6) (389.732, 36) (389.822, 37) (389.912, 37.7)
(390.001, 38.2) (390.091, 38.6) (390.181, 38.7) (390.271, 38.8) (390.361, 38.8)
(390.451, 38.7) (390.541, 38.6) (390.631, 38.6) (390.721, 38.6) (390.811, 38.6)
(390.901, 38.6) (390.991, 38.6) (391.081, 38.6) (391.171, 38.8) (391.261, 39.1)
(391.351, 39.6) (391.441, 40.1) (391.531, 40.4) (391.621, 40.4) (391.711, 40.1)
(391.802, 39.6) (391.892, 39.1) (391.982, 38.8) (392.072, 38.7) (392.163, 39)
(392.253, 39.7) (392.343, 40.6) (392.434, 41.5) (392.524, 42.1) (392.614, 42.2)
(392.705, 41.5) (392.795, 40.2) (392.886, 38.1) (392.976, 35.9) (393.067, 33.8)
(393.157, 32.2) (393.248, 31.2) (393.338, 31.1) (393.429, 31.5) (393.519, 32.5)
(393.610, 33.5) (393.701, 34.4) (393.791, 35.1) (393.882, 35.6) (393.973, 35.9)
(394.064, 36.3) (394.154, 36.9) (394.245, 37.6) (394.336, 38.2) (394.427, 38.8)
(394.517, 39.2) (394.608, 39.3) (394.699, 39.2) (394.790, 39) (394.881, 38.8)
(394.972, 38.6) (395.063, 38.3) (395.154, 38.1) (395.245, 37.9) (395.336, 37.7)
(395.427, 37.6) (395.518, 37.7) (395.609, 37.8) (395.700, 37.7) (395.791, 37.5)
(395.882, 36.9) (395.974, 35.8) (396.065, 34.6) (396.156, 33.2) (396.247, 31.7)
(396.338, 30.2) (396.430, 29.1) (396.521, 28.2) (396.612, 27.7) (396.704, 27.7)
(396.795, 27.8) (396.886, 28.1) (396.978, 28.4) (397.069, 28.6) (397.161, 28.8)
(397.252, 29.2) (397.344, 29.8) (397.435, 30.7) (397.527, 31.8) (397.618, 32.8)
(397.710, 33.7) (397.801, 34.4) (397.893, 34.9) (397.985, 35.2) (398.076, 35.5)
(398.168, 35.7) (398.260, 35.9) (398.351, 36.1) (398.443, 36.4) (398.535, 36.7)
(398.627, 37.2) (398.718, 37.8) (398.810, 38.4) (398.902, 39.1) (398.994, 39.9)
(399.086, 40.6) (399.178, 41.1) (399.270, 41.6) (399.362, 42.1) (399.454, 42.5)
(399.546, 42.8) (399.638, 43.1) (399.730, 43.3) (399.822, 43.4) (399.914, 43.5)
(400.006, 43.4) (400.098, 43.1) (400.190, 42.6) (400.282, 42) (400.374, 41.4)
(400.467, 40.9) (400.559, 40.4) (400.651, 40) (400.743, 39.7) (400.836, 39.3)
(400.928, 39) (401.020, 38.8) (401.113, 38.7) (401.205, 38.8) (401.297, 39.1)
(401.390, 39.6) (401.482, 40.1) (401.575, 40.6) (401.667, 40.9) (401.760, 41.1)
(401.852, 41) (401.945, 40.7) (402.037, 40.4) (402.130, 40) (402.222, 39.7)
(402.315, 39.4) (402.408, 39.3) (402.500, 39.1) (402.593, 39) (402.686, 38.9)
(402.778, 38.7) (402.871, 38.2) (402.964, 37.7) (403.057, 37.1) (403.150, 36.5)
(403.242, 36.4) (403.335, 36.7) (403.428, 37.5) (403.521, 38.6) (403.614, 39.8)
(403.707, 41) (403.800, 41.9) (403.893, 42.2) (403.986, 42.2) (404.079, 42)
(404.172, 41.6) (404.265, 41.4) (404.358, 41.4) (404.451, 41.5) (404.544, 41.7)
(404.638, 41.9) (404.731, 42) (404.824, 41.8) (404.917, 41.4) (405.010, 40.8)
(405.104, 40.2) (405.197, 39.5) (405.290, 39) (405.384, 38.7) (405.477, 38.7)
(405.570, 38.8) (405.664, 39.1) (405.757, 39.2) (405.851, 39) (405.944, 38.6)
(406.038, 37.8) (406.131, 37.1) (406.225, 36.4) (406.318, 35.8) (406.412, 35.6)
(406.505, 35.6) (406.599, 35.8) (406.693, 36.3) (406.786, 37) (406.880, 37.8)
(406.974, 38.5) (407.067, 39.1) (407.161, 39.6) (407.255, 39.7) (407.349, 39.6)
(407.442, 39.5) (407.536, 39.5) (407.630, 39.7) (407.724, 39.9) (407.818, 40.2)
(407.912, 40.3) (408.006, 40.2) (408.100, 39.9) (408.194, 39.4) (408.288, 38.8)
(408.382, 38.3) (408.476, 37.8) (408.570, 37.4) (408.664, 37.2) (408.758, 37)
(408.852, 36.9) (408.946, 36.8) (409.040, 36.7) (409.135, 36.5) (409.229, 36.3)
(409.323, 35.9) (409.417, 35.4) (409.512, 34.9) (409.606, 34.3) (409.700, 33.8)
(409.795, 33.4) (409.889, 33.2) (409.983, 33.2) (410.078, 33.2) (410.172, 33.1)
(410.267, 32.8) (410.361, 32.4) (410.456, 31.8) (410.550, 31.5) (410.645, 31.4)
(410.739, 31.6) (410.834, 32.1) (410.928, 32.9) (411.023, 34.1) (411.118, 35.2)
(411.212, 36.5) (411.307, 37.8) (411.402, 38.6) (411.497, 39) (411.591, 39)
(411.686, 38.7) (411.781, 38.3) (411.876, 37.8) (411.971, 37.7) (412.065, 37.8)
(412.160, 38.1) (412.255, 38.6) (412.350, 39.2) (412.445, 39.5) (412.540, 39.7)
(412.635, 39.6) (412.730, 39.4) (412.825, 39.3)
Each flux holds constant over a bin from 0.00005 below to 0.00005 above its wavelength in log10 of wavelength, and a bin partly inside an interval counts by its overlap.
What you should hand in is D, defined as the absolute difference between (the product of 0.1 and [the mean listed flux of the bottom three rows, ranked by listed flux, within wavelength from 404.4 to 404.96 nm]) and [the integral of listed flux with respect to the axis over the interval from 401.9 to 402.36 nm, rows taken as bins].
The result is 14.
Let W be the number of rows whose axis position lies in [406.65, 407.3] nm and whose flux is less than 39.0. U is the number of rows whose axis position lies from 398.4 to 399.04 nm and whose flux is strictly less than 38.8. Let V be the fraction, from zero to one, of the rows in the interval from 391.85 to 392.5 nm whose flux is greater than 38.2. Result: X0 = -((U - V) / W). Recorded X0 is -1.00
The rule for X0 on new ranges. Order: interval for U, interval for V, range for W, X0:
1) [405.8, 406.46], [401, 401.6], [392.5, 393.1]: -1.67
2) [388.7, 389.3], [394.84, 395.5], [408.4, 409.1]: -0.94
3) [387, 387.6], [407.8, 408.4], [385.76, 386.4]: -1.00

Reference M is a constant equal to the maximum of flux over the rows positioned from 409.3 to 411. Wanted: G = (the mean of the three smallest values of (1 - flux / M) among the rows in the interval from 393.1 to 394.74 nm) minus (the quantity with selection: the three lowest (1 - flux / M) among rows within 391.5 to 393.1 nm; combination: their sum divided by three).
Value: 0.08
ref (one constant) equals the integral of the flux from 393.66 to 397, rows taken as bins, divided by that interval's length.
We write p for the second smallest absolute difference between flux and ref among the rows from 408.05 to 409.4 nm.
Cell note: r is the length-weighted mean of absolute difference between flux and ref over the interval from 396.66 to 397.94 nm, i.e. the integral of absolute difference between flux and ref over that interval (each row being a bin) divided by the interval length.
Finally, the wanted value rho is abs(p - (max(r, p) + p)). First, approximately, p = 1.1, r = 4.8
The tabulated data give 4.8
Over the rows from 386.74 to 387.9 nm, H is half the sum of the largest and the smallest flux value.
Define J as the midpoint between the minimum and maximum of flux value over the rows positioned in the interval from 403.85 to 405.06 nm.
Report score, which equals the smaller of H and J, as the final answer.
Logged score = 37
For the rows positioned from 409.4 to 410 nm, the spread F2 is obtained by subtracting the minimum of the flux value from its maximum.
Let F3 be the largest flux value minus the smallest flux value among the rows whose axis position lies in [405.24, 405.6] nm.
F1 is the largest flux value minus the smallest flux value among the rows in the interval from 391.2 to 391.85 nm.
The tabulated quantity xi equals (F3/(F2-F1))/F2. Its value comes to 0.2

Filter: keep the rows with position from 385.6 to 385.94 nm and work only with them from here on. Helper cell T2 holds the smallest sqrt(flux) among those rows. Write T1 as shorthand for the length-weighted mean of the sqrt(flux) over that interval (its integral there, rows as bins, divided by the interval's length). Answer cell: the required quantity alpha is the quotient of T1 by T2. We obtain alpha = 1.01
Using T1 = 6.3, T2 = 6.23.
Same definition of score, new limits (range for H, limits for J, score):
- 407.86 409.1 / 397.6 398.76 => 35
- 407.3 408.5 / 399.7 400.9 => 39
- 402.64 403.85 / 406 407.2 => 38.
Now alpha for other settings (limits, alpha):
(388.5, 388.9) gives 1.01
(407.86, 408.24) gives 1.01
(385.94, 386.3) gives 1.00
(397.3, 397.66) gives 1.03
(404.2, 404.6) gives 1.00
